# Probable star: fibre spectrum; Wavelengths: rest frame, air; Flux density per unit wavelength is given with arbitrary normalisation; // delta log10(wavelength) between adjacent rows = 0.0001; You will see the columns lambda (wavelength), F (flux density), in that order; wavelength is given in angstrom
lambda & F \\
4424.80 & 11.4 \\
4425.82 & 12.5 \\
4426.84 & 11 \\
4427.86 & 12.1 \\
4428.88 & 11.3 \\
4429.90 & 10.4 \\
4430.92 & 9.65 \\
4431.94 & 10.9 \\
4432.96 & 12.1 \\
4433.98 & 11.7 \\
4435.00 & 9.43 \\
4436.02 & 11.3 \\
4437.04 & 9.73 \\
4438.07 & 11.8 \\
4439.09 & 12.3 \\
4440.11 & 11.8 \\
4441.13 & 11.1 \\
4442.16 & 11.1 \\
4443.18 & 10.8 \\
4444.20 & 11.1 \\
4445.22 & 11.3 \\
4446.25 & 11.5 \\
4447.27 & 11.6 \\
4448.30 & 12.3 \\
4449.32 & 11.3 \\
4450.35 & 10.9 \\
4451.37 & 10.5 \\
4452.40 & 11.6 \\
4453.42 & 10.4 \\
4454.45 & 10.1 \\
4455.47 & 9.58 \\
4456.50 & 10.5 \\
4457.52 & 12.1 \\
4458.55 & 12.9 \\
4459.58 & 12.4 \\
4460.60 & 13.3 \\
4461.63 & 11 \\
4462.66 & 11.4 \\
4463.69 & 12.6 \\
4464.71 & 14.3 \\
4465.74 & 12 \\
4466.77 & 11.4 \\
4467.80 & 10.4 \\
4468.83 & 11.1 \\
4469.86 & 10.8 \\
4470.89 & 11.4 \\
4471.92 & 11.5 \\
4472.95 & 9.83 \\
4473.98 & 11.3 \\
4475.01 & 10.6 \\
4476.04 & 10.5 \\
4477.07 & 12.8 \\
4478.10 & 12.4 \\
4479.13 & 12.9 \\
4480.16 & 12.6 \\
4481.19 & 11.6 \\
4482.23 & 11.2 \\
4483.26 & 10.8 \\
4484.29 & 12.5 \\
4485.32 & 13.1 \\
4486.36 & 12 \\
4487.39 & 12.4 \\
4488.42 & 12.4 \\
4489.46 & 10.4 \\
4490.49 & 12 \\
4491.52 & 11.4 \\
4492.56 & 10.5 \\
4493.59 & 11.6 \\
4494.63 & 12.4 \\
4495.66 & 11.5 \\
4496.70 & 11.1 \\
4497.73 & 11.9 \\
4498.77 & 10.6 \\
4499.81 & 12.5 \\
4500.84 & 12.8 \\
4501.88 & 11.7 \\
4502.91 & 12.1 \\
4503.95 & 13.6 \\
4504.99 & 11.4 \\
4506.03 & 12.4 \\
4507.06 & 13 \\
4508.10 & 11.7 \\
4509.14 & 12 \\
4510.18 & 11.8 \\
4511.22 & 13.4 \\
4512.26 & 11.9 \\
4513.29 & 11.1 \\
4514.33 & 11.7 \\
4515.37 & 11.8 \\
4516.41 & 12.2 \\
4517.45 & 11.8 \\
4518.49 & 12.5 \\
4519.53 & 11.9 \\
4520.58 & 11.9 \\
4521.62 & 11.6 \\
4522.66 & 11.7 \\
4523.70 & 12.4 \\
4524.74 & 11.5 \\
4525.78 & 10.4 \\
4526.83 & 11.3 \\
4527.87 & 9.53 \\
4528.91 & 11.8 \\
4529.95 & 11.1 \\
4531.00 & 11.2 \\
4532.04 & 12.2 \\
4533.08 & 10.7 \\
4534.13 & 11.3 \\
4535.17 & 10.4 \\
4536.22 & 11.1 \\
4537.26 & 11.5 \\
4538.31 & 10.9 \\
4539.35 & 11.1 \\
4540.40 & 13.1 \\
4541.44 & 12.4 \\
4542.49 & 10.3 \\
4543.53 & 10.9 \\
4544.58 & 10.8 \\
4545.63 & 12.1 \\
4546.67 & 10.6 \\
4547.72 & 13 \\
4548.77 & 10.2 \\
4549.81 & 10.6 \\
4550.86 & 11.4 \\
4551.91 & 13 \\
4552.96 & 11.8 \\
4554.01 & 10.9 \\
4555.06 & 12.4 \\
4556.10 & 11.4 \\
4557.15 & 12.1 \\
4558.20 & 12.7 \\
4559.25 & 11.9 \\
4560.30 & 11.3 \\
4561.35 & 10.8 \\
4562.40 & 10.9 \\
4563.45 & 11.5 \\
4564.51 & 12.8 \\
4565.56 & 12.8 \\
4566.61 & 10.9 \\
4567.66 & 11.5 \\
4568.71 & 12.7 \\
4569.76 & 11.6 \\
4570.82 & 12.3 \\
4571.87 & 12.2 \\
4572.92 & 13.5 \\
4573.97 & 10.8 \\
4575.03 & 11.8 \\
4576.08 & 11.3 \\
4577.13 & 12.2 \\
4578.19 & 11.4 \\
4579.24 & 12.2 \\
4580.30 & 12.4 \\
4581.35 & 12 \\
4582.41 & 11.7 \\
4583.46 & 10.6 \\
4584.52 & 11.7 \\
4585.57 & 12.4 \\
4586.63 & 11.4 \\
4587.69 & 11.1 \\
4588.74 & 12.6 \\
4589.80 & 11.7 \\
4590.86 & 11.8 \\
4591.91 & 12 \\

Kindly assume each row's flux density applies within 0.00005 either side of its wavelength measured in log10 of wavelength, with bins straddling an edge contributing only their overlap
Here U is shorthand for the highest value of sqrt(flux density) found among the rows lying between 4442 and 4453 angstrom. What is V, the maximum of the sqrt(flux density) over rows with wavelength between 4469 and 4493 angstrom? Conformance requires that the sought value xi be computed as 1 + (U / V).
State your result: 1.97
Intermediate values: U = 3.51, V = 3.62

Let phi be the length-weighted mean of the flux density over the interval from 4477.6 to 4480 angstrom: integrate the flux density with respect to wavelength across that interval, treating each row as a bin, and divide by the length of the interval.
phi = 12.7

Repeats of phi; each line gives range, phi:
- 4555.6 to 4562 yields 11.7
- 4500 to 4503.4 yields 12.3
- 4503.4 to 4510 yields 12.3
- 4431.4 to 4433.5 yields 11.5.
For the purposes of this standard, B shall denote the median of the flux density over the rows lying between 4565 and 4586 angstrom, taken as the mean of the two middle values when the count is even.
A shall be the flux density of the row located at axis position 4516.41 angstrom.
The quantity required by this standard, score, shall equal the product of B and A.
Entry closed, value 145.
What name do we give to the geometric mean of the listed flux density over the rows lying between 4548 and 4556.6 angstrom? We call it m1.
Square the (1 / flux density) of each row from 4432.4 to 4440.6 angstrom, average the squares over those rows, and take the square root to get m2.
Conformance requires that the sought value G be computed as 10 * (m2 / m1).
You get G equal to 0.0787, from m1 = 11.4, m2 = 0.090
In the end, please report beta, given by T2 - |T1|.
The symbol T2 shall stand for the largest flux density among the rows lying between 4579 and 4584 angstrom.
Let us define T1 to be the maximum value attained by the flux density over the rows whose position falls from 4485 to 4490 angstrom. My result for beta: -0.7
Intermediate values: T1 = 13.1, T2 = 12.4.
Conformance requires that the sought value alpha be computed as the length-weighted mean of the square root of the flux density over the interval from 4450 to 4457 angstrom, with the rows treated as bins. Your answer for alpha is 3.24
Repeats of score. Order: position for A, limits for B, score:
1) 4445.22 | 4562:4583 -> 134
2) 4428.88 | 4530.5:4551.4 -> 125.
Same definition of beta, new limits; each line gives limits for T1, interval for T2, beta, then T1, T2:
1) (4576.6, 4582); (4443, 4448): -0.8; 12.4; 11.6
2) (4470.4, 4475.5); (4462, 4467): 2.8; 11.5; 14.3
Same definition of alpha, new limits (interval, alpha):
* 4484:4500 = 3.42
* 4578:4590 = 3.43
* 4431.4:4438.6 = 3.31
